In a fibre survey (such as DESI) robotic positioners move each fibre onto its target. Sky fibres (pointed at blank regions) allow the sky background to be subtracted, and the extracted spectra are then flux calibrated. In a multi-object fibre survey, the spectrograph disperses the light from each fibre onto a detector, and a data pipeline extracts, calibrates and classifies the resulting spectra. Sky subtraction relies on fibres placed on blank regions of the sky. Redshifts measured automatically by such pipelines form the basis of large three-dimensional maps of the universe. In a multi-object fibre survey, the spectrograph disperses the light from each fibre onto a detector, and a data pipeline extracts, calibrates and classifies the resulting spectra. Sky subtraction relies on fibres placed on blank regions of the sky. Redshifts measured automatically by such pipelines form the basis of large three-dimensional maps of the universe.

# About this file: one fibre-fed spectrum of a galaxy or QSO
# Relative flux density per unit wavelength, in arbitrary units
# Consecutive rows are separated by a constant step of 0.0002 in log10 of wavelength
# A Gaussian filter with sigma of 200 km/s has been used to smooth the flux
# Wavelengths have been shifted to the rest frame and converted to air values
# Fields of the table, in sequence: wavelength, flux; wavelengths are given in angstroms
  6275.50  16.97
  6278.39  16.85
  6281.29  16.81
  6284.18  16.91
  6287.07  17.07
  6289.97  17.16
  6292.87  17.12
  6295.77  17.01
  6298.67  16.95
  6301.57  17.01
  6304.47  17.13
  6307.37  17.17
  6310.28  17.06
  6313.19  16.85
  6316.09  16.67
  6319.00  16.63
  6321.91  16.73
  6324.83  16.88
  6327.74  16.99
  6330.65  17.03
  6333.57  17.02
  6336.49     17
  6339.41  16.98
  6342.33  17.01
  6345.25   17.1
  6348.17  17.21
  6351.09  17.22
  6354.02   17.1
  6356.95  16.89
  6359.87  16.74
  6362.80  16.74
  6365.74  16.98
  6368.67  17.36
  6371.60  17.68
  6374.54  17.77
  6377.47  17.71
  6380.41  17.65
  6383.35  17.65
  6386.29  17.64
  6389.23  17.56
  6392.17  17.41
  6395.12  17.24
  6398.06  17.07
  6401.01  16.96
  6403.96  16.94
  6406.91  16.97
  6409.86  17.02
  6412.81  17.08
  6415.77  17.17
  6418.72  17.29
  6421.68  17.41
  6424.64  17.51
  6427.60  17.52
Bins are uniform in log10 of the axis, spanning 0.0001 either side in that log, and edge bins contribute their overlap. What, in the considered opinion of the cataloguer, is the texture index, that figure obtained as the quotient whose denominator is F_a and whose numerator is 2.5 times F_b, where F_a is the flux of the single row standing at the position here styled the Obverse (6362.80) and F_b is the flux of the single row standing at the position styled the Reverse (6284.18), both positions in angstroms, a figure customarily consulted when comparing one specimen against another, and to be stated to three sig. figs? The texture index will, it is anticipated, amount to 2.53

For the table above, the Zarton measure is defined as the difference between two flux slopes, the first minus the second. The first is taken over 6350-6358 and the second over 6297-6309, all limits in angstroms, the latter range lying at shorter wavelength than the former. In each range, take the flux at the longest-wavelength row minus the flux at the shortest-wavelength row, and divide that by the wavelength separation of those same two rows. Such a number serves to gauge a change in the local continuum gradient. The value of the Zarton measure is -0.08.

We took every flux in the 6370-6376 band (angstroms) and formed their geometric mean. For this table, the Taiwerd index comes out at 17.7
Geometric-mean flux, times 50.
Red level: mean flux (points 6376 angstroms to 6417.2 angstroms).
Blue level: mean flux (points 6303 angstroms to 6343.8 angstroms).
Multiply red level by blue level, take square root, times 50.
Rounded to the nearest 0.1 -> 855.7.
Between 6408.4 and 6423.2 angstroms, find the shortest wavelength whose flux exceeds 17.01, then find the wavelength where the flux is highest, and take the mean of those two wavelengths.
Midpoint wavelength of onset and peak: 6415.8 angstroms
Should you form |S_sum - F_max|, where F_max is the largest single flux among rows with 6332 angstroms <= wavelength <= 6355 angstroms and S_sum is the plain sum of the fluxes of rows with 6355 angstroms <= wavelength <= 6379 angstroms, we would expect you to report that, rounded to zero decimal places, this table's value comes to 121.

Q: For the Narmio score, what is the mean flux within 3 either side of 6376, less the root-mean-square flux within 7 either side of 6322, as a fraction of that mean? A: 0.054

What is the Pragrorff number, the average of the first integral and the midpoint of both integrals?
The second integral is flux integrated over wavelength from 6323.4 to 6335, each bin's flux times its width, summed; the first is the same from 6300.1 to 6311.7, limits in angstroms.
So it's 198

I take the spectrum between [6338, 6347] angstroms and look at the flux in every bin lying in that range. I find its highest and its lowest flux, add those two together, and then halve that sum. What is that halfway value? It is 17.0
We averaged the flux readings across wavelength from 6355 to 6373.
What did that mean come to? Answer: 17.1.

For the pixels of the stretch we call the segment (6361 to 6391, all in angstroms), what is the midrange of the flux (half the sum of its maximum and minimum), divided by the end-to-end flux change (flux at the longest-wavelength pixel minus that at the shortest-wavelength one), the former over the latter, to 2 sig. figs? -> 21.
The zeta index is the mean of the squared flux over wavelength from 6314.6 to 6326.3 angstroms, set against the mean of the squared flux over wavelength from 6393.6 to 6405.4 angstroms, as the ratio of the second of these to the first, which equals 1.04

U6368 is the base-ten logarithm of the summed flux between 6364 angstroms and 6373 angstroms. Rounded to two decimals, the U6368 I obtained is 1.72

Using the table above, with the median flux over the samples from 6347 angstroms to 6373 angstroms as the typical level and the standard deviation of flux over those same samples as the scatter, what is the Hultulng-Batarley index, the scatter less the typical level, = -16.8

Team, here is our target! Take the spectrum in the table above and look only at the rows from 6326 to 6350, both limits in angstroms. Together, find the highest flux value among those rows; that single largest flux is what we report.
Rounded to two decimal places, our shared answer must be 17.21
